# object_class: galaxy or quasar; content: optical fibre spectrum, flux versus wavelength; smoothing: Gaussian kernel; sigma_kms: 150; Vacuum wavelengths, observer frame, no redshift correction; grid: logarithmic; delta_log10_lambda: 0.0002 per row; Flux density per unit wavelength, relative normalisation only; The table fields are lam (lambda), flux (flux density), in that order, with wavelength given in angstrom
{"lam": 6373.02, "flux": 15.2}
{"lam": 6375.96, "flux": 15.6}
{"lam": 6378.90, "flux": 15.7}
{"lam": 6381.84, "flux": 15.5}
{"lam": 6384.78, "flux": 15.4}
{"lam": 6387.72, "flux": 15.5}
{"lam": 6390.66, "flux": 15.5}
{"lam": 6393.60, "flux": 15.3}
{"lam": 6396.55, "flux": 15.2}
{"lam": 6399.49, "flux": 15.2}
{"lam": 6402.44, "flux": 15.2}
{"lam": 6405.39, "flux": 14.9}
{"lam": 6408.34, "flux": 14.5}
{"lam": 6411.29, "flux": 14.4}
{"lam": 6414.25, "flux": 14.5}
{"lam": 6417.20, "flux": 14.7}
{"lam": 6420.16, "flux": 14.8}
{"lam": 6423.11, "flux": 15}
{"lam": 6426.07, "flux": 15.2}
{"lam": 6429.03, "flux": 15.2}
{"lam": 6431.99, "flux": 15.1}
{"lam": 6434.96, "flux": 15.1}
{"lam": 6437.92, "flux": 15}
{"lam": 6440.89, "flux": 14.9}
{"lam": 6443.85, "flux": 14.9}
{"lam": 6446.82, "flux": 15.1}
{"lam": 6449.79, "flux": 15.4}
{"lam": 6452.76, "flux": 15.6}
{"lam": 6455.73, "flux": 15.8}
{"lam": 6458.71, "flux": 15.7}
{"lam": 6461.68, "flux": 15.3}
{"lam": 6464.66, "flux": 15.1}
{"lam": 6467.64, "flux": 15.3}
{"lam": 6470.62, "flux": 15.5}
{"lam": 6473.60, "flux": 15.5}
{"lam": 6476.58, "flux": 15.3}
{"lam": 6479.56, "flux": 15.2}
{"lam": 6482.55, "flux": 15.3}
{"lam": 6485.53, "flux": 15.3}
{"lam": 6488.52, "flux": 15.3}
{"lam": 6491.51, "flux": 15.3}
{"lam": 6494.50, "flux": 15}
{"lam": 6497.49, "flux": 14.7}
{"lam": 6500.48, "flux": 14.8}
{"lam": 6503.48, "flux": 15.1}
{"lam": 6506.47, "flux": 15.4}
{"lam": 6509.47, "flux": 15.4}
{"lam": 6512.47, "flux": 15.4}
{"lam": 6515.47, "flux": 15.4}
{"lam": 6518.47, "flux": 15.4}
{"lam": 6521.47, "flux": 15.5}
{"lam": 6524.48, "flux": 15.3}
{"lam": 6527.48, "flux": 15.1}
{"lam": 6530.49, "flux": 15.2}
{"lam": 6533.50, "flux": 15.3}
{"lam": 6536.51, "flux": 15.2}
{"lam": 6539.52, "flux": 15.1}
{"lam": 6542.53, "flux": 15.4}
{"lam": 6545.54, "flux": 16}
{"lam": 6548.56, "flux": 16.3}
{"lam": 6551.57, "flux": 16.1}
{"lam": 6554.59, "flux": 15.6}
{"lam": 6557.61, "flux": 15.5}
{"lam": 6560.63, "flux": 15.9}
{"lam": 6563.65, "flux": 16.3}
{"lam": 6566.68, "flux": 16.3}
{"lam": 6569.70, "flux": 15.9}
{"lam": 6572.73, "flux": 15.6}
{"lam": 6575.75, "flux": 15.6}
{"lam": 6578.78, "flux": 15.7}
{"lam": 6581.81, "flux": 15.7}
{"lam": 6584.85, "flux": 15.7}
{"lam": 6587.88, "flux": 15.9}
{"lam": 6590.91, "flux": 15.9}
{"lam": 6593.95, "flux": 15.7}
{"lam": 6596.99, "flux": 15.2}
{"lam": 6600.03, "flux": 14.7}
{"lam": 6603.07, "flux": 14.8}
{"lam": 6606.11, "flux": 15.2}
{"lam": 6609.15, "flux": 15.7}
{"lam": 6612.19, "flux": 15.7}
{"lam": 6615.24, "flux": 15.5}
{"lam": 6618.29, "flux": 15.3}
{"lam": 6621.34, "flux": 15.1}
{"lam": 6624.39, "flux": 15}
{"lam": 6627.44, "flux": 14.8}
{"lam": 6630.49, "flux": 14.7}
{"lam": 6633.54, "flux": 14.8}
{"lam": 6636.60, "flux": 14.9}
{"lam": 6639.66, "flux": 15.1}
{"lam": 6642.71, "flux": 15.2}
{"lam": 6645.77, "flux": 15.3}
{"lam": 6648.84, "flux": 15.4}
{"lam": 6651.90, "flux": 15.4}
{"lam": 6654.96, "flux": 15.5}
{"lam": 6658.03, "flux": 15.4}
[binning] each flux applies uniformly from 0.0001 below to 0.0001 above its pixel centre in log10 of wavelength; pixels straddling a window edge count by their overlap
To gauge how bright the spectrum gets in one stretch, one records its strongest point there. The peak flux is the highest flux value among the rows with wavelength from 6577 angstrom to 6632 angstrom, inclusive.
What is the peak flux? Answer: 15.9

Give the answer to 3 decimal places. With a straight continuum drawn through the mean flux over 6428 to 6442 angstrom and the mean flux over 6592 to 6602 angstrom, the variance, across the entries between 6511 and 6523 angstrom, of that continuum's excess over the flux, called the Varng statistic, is 0.002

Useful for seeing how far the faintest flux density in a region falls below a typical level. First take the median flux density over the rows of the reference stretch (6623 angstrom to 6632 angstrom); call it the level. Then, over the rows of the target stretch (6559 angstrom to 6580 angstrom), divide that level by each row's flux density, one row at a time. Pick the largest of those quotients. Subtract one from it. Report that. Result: -0.051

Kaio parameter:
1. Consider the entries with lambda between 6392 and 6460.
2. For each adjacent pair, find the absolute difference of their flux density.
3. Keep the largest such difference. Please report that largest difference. 0.400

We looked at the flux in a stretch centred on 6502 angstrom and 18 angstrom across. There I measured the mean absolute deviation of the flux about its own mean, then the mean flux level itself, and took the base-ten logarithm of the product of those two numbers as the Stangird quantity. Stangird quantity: 0.55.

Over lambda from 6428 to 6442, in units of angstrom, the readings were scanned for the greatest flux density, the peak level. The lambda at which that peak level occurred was 6429.03 angstrom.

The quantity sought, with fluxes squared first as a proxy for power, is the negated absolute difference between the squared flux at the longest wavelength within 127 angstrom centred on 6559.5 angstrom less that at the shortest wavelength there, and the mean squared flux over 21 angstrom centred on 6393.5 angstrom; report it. -223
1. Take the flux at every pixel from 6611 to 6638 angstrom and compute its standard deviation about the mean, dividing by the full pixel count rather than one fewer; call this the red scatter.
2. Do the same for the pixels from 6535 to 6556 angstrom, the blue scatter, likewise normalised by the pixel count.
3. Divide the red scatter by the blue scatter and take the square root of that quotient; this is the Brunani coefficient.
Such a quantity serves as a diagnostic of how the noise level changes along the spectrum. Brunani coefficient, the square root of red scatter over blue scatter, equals 0.87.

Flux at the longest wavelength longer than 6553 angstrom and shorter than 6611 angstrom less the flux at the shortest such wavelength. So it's 0.10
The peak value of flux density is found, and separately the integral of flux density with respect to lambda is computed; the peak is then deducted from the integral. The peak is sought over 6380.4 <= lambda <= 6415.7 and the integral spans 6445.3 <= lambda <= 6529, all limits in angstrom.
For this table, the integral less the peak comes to 1265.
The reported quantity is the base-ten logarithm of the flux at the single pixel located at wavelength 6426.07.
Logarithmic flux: 1.18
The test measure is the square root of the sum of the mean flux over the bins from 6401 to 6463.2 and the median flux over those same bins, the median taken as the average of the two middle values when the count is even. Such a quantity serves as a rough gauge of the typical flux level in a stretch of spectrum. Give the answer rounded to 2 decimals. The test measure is 5.49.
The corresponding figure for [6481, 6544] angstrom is 5.53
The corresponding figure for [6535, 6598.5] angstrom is 5.61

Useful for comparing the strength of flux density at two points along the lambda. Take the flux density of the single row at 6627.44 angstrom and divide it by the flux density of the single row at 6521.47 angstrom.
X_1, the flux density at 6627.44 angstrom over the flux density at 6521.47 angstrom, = 0.955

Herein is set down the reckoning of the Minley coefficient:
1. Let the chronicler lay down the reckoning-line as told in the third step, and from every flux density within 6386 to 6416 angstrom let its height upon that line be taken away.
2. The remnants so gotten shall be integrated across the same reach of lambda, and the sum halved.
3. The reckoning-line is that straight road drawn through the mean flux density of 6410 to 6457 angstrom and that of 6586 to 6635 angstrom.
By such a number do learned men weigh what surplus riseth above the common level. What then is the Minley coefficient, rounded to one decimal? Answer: 0.2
